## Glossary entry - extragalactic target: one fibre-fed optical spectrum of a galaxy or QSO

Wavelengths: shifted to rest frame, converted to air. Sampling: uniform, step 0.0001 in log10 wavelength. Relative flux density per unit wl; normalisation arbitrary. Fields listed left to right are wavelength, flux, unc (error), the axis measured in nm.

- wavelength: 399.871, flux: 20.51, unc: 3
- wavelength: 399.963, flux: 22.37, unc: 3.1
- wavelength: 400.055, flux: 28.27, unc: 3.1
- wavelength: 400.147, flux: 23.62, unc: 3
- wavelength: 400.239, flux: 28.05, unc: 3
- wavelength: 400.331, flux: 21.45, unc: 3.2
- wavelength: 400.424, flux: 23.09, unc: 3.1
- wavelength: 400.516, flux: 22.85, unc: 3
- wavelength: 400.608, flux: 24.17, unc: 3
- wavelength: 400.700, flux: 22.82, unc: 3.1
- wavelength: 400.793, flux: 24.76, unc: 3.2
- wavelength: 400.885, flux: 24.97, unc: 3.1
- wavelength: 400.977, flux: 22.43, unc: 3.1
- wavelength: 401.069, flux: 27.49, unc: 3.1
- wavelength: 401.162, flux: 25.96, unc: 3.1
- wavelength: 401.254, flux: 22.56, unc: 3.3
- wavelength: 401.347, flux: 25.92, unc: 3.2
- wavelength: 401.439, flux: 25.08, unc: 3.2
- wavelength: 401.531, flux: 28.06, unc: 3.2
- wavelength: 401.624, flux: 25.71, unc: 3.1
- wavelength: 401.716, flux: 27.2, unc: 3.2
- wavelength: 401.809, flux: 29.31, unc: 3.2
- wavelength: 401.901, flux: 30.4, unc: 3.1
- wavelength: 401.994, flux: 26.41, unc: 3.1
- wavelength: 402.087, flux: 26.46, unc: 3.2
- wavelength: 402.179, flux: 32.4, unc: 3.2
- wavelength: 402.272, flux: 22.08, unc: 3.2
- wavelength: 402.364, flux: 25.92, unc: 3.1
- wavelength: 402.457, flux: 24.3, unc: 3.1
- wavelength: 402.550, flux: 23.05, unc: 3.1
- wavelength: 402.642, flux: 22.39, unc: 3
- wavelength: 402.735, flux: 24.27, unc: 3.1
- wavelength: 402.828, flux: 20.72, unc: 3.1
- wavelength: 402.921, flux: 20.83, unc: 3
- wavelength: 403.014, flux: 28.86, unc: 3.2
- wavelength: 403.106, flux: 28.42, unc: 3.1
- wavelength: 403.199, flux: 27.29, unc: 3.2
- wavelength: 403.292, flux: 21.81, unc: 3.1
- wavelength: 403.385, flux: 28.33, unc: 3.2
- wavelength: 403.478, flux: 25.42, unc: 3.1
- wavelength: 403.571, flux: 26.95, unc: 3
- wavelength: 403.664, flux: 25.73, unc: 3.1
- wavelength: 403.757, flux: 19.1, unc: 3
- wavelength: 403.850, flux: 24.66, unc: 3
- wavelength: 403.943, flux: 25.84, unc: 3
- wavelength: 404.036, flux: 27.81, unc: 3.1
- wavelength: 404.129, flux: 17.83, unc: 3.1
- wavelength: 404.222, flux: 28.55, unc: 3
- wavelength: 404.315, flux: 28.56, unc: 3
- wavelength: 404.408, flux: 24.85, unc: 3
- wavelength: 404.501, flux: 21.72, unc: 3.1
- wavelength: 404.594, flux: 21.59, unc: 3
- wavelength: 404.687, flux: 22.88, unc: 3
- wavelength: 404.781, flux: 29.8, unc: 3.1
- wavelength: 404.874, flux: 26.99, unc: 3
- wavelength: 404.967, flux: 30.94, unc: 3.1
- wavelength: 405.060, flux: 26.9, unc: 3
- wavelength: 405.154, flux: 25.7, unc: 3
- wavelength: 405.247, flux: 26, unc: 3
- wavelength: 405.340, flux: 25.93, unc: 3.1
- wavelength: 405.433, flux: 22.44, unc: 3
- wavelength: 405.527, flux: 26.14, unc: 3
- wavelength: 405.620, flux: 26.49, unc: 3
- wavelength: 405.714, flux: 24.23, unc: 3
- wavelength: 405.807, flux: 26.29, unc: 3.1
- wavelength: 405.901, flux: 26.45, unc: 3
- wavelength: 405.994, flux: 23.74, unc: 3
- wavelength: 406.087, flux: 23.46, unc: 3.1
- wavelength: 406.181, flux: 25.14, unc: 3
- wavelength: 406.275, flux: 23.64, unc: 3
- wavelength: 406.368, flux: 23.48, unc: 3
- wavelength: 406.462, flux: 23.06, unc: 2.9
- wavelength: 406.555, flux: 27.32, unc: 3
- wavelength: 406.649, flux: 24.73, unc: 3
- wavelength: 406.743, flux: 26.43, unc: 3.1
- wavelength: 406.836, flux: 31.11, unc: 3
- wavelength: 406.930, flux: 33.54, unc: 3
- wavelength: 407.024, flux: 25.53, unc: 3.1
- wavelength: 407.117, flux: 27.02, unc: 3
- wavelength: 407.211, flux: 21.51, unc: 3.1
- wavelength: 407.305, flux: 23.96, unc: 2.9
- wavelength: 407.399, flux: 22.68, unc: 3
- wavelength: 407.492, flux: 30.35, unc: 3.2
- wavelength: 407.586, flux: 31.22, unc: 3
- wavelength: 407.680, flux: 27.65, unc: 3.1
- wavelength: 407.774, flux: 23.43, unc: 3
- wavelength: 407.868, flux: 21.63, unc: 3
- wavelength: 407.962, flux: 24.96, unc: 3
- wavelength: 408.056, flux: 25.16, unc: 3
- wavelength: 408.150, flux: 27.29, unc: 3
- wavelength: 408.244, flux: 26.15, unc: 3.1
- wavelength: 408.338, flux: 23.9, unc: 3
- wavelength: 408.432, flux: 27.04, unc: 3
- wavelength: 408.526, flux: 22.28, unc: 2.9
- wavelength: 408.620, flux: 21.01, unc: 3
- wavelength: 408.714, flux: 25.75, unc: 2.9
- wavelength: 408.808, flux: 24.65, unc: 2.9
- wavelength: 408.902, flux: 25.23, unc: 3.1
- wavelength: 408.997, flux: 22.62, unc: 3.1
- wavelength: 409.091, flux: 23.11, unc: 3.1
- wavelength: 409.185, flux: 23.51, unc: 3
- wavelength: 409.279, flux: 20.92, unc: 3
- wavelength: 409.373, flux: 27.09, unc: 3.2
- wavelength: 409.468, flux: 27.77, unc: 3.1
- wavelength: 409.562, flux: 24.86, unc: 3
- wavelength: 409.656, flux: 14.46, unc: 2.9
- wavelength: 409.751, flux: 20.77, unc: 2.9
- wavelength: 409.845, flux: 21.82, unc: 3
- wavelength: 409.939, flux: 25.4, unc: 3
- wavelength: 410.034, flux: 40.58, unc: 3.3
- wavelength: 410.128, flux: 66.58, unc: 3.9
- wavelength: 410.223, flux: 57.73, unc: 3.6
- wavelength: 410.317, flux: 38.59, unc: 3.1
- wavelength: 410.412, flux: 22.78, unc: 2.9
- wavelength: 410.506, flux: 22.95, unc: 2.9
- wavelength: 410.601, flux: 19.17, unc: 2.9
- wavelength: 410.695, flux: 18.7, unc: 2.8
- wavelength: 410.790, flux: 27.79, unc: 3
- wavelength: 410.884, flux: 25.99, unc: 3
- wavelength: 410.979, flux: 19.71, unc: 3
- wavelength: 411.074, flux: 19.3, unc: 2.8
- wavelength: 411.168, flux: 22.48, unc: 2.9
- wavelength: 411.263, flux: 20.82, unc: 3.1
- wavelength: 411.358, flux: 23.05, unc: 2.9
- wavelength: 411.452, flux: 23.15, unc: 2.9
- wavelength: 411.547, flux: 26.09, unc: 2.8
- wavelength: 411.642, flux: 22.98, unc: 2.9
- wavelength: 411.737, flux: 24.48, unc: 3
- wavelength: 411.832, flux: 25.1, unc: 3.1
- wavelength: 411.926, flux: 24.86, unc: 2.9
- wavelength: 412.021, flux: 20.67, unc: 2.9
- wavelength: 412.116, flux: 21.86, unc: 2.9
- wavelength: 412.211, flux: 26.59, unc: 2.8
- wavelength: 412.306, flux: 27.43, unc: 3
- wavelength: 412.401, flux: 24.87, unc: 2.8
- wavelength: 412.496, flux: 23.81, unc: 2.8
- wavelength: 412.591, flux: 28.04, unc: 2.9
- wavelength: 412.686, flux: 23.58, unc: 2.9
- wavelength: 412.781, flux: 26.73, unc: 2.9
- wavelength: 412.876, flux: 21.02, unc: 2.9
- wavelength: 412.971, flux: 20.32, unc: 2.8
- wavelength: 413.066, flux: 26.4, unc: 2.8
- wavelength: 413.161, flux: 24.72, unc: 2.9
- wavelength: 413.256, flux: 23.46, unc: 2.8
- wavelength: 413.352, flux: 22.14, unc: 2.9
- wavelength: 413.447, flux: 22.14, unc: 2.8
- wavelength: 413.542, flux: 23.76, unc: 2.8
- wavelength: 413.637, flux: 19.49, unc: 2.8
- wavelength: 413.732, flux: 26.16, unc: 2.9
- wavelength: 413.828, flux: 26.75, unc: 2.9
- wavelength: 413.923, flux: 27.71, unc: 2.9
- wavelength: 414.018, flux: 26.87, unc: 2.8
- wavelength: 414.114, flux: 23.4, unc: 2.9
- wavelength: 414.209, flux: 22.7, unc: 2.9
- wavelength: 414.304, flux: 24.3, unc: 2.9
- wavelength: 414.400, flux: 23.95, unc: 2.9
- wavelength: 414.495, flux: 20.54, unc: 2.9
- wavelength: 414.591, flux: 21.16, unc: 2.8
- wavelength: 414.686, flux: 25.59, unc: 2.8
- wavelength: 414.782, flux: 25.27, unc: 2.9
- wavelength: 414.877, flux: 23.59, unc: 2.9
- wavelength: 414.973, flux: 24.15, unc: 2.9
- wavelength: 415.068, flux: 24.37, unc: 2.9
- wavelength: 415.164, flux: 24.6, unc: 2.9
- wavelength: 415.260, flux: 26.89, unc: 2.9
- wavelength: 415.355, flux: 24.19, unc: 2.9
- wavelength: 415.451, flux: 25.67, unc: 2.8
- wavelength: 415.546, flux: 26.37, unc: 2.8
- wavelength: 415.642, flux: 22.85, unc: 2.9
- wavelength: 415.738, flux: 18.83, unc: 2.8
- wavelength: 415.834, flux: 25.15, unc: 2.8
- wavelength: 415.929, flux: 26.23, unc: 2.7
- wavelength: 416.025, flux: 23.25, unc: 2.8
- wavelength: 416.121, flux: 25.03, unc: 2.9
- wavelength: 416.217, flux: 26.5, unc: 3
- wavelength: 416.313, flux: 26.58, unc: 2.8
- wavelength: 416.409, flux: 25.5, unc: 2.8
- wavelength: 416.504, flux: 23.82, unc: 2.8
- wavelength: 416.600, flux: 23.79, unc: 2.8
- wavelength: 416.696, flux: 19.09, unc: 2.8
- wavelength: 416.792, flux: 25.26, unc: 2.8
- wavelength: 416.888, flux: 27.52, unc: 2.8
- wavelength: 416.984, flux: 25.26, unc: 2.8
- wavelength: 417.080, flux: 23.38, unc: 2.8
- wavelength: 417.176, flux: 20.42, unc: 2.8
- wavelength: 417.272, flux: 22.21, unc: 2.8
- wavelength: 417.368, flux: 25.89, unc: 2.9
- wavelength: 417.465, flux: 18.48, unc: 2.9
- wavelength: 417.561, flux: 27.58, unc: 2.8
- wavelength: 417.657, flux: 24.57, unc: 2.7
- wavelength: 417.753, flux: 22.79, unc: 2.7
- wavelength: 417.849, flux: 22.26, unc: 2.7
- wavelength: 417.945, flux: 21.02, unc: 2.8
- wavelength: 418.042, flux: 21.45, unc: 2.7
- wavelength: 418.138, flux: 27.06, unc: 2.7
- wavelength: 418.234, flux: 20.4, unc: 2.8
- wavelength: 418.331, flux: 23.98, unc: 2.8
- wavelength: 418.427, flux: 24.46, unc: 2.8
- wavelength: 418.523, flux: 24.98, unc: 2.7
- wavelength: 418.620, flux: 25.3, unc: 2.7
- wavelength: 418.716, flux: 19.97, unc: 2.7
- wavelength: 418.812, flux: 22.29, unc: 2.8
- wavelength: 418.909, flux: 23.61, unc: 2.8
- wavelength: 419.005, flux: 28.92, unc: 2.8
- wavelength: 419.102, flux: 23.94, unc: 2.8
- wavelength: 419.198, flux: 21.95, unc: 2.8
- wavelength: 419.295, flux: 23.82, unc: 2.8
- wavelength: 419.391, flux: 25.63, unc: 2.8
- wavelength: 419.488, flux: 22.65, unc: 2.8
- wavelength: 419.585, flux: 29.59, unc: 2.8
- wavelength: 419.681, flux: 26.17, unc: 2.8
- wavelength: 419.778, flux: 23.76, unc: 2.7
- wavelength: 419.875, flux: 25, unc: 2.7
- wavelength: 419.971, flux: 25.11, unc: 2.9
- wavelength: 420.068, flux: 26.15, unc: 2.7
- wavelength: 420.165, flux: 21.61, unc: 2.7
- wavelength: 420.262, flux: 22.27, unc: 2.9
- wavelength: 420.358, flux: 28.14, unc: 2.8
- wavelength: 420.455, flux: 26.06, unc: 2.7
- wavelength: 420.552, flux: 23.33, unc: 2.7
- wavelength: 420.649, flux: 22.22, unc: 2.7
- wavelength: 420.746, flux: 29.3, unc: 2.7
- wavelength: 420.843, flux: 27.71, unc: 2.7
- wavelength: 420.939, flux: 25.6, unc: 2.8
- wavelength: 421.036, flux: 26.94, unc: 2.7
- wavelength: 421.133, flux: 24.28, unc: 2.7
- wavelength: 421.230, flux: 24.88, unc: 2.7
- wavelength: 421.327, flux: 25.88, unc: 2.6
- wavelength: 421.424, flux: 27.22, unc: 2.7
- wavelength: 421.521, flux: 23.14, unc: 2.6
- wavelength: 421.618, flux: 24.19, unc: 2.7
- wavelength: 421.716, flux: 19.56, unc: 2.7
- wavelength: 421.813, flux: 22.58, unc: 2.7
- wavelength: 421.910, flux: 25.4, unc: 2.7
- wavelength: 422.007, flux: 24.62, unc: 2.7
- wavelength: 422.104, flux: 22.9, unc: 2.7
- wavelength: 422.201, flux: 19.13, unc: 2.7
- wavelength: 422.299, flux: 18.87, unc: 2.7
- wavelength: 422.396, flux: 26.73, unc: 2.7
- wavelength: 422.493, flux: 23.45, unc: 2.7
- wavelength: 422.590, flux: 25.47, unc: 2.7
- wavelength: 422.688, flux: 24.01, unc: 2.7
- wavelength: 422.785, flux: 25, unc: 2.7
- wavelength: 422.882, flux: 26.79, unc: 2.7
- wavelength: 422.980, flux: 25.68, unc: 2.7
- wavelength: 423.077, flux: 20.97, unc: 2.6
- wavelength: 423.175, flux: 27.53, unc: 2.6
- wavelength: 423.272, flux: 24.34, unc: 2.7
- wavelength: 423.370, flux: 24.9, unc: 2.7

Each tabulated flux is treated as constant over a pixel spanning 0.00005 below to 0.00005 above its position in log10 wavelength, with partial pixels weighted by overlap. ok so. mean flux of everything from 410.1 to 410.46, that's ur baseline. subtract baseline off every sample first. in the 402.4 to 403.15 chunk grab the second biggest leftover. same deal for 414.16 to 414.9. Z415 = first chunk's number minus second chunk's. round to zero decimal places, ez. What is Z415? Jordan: 3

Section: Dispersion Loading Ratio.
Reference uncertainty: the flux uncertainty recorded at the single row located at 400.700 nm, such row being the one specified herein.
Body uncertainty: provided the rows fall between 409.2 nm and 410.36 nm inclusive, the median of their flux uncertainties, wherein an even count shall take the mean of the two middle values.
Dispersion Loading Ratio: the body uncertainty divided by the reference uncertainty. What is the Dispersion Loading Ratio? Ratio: 0.984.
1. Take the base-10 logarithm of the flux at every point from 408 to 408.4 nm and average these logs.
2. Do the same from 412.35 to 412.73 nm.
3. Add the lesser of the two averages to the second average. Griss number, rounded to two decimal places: 2.80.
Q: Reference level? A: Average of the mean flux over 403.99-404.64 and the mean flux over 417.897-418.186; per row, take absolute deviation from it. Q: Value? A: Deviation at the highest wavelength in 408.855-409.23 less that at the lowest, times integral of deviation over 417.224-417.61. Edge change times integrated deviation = -1.4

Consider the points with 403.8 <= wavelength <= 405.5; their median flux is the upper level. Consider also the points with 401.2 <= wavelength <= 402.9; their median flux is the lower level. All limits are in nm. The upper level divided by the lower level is 1.00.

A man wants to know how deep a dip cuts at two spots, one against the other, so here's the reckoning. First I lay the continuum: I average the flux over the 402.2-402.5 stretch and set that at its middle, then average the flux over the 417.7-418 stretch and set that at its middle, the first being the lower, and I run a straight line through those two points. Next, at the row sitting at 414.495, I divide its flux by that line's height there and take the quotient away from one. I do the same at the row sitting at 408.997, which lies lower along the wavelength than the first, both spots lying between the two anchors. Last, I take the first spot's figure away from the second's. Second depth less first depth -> -0.1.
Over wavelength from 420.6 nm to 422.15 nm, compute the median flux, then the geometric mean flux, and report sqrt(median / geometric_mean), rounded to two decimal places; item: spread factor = 1.00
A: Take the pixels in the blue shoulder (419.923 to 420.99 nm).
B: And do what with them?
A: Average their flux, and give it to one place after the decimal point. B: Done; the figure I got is 25.2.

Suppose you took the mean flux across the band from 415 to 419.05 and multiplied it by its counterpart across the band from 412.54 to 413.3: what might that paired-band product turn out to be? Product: 583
